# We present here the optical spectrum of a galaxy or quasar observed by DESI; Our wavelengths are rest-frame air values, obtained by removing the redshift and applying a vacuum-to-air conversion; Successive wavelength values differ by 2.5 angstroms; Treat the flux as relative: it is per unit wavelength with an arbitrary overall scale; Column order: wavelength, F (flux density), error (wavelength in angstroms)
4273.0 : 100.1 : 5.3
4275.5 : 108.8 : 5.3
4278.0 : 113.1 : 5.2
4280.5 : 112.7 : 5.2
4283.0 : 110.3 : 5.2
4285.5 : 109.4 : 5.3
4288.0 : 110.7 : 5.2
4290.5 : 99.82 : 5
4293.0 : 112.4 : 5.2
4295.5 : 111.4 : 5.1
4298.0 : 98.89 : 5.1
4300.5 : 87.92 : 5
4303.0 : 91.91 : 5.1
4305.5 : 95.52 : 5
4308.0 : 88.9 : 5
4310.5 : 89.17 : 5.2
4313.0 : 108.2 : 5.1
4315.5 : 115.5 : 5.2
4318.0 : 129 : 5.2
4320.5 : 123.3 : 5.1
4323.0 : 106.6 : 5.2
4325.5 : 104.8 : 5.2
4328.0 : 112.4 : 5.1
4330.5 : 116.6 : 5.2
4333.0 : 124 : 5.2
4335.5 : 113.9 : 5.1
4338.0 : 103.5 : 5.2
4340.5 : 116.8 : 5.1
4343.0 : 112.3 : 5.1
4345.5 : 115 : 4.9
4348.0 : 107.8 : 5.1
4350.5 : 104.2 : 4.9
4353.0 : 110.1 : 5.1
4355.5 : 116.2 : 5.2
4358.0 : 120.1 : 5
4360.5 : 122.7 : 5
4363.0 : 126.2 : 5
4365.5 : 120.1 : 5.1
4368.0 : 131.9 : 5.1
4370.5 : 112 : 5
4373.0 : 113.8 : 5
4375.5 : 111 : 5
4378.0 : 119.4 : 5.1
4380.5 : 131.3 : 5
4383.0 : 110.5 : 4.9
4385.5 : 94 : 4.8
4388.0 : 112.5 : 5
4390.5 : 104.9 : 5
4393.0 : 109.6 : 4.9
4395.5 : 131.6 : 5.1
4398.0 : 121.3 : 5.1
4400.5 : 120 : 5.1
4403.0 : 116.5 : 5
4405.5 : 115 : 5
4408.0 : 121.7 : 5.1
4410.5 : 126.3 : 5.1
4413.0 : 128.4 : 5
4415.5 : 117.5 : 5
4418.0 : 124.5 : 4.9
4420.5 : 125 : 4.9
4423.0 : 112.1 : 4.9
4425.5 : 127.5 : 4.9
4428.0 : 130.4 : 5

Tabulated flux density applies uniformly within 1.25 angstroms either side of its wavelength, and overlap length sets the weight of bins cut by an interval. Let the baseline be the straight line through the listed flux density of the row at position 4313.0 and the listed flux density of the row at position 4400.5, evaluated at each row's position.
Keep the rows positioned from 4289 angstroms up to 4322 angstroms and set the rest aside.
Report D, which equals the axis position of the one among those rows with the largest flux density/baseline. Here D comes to 4318.0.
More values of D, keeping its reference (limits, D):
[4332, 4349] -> 4333.0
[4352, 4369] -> 4368.0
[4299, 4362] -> 4318.0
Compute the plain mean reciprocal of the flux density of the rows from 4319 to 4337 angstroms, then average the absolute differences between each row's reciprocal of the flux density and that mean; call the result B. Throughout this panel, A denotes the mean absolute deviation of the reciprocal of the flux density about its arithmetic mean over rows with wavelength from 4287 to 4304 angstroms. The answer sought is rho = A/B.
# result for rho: 1.8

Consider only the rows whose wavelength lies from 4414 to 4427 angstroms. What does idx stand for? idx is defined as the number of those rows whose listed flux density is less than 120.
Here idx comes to 2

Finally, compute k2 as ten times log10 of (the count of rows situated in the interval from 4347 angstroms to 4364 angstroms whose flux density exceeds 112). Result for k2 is 6.0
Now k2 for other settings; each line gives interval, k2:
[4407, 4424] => 8.5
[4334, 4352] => 6.0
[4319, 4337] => 7.0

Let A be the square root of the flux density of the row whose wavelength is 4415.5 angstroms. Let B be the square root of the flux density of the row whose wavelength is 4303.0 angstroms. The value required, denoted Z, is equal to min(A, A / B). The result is 1.13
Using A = 10.8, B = 9.6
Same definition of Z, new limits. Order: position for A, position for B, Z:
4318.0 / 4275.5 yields 1.09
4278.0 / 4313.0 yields 1.02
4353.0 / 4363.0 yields 0.93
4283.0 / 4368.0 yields 0.91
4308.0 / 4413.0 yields 0.83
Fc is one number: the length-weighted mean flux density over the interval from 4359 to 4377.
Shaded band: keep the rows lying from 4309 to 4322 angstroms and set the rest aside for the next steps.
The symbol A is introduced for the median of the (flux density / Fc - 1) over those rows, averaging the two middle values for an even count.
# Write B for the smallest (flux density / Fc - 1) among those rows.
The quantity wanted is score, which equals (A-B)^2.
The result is 0.048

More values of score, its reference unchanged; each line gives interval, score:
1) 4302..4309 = 0.001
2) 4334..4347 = 0.008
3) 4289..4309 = 0.006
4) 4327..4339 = 0.008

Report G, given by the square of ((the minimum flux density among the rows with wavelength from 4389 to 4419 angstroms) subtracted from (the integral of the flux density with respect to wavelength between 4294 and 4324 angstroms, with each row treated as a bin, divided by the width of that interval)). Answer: 1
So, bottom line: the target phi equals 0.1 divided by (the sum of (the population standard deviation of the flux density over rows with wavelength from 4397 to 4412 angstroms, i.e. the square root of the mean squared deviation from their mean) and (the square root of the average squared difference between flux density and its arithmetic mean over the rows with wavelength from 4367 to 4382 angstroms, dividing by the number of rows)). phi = 0.0081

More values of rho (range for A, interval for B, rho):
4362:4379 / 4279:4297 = 1.7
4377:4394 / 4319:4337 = 1.4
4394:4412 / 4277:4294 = 1.0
